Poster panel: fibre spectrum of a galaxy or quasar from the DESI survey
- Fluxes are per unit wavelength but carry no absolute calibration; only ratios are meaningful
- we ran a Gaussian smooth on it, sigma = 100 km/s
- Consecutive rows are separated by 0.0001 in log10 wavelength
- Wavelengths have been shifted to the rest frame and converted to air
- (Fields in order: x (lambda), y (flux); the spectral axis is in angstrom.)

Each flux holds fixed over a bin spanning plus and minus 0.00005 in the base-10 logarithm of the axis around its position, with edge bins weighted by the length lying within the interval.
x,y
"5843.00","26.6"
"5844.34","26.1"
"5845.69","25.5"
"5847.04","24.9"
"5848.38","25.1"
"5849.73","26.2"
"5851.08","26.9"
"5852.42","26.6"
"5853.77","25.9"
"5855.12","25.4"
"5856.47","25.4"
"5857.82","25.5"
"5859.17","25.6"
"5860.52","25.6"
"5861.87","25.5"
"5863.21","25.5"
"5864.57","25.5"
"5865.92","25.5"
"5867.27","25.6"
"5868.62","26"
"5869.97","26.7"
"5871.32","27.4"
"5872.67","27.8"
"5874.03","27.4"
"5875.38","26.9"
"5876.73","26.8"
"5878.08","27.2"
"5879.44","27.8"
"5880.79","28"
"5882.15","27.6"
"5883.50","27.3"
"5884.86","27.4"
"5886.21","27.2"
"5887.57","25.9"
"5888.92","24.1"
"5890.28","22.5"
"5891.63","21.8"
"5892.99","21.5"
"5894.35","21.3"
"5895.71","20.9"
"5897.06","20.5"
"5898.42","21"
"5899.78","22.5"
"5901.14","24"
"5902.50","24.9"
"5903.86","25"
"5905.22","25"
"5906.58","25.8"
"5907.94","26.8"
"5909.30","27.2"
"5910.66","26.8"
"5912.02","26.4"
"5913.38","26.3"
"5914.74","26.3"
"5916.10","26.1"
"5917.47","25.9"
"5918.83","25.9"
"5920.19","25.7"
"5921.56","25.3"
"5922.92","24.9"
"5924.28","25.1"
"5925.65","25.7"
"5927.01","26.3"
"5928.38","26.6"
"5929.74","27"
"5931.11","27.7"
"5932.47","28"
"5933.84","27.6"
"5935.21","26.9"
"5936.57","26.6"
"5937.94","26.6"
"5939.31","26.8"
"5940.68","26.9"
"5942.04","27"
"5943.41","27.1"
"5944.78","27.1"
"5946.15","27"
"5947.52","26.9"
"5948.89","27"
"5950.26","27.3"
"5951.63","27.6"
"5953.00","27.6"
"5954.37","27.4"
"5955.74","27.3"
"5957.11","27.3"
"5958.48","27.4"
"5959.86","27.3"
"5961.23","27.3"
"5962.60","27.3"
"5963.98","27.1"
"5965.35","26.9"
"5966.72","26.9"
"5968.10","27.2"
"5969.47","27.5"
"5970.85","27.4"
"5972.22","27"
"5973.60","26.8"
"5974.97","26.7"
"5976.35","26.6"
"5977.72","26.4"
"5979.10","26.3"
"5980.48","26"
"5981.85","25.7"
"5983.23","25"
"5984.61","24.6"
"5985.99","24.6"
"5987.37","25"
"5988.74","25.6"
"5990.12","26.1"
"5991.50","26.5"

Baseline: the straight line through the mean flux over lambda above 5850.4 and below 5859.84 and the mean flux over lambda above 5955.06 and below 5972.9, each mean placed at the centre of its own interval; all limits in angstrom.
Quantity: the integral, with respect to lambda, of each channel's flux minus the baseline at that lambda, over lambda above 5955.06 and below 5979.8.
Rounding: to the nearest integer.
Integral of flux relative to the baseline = -6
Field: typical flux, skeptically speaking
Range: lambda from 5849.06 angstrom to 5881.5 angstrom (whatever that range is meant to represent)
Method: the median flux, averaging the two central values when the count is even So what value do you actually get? 26.1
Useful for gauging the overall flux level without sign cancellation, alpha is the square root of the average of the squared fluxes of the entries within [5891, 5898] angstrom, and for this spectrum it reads 21.2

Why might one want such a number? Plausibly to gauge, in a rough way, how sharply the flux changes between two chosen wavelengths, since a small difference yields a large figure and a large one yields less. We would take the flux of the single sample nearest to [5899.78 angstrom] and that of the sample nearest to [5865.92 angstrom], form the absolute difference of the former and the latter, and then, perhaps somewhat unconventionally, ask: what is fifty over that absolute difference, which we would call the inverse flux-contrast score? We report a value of 17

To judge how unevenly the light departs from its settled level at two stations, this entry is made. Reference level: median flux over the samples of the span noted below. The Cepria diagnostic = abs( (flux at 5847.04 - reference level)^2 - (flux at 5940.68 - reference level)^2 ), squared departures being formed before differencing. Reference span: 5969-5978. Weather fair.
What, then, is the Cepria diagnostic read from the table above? 3.6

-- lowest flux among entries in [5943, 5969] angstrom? 26.9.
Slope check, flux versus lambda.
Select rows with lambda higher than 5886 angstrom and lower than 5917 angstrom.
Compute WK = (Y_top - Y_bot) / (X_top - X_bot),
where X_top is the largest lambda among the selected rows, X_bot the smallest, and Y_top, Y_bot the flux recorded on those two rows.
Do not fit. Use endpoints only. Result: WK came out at -0.037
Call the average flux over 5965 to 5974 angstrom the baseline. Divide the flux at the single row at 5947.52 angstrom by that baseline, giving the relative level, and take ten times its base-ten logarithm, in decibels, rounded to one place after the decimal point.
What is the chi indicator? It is 0.0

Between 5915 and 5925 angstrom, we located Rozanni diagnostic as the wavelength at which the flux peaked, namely 5916.10 angstrom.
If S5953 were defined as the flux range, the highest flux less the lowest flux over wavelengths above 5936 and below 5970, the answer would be 1.0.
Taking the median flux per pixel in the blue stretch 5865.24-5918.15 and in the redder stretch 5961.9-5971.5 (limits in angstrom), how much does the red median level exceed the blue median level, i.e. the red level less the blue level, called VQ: 1.1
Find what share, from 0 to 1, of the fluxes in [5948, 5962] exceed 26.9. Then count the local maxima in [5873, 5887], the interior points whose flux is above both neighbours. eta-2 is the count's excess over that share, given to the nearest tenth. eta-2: 1.0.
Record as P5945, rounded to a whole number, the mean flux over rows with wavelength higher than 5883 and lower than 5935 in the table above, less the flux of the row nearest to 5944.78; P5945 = -2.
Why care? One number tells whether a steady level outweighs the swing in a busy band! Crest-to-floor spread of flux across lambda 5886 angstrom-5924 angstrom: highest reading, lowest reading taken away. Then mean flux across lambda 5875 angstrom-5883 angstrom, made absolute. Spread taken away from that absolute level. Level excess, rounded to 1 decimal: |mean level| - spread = 20.7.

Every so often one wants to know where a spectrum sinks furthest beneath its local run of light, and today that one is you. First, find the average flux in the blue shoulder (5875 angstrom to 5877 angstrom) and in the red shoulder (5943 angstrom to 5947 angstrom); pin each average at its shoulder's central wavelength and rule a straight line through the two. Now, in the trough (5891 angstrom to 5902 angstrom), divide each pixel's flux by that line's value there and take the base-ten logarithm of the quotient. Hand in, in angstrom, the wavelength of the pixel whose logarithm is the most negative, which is 5897.06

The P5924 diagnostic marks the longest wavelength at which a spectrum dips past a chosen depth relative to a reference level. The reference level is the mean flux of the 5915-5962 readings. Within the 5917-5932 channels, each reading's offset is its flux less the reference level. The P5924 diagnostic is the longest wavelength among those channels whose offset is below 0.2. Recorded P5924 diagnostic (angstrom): 5928.38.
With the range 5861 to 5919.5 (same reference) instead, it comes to 5918.83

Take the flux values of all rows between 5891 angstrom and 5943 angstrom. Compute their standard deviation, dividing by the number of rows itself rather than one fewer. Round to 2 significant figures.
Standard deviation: 2.1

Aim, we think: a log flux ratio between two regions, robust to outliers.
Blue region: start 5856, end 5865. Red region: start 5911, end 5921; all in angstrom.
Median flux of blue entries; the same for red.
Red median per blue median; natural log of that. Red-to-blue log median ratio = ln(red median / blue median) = 0.023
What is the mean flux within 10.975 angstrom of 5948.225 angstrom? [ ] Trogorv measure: 27.1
